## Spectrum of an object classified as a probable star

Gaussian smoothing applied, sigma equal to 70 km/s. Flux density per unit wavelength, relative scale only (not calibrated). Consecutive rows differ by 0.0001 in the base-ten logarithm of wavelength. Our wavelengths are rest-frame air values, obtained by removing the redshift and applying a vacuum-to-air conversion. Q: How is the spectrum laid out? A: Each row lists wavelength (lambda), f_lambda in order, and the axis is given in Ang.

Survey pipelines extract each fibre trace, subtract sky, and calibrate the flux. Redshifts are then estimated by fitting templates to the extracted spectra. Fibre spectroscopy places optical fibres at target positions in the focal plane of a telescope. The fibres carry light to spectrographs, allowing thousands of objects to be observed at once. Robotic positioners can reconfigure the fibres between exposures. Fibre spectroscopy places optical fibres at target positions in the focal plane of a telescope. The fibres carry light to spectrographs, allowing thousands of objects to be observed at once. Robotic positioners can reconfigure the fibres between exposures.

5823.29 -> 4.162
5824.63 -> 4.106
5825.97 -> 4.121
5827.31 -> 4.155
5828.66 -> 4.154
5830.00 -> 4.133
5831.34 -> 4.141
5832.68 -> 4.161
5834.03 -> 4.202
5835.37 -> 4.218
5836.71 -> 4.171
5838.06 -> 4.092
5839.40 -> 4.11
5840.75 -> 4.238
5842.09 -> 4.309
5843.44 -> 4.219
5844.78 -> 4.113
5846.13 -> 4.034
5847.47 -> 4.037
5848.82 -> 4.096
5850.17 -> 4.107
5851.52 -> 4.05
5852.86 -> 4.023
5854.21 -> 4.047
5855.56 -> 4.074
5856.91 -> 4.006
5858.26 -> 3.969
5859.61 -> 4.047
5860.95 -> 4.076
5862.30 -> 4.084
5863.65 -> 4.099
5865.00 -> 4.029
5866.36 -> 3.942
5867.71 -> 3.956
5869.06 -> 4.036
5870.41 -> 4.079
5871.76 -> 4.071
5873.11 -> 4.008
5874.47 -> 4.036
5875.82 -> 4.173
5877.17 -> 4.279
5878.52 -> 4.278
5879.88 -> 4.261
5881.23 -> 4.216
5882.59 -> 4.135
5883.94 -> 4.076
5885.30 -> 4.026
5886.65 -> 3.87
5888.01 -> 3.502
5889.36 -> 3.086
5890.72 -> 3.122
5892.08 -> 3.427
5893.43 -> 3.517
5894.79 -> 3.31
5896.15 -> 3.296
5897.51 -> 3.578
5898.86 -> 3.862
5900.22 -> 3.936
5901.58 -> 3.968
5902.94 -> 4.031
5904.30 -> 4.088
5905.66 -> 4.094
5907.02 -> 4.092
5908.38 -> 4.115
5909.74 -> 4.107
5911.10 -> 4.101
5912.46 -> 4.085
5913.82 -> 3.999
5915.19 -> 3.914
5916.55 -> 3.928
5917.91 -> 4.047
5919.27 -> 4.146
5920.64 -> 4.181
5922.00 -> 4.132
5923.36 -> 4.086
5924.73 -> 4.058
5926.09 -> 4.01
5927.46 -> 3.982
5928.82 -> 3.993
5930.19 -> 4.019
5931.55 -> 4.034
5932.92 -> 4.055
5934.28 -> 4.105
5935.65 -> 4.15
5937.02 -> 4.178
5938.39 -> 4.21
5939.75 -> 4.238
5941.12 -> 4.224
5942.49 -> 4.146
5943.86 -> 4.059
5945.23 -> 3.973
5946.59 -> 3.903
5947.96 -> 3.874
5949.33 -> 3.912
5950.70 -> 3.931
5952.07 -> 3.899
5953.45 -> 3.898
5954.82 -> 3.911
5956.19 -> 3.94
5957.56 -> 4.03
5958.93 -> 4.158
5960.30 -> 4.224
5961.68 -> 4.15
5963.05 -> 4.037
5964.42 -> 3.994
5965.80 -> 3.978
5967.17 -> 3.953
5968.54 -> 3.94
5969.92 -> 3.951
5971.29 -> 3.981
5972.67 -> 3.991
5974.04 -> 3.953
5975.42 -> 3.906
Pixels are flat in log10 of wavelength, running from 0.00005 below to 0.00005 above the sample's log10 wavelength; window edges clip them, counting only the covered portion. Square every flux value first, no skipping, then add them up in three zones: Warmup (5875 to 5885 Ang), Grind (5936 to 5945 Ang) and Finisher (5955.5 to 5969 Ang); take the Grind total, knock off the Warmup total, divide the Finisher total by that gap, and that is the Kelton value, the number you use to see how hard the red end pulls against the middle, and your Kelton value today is -9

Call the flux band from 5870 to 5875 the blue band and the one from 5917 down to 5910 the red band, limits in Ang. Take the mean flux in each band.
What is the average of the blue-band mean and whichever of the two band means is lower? 4.03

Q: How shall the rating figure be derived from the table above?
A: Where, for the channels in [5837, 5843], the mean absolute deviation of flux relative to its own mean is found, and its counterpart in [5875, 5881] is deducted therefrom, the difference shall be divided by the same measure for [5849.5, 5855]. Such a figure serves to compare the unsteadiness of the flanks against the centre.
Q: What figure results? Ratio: 1.9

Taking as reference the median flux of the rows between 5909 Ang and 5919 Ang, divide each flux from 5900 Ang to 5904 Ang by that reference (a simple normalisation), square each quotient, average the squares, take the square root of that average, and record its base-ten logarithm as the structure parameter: -0.007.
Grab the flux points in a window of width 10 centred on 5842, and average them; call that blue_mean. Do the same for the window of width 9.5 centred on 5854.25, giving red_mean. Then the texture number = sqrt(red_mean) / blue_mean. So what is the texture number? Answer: 0.483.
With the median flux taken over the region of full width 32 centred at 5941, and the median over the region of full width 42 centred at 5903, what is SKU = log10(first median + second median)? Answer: 0.905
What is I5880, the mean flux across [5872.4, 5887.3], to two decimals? 4.12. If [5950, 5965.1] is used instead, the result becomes 4.02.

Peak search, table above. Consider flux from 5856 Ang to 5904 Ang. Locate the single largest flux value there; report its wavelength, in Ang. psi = 5877.17 Ang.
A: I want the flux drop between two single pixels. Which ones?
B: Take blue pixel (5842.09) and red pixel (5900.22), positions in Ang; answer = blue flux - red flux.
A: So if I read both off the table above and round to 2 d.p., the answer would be 0.37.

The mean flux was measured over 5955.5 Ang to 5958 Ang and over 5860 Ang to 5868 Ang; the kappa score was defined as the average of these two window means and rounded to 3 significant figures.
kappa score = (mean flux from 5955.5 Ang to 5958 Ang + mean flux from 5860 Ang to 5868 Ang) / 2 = 4.01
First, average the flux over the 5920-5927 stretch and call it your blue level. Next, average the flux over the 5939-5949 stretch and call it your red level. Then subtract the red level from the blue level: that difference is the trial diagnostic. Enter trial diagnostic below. 0.03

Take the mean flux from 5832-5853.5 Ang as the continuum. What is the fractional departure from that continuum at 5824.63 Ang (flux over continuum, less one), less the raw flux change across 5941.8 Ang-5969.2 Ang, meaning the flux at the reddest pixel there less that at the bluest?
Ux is 0.20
